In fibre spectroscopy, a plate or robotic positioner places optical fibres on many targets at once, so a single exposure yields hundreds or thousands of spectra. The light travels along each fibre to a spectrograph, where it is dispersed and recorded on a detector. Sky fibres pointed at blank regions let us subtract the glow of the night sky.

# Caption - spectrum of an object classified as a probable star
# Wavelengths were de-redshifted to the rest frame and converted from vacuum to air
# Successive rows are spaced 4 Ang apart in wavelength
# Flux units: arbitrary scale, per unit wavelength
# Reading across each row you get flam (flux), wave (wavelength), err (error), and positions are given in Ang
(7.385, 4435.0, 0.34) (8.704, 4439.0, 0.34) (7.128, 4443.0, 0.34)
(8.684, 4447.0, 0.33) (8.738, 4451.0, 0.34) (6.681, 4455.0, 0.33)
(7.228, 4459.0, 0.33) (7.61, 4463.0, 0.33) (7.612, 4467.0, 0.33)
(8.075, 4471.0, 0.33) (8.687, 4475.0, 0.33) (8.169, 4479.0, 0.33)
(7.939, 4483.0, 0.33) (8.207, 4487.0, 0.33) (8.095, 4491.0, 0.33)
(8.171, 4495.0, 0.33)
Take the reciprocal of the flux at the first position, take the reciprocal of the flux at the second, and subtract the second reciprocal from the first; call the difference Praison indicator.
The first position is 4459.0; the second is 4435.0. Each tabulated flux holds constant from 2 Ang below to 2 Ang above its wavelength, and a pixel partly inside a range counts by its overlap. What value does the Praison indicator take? 0.003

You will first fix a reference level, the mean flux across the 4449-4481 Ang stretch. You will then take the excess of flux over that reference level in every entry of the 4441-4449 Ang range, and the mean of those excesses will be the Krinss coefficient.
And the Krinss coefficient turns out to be 0.06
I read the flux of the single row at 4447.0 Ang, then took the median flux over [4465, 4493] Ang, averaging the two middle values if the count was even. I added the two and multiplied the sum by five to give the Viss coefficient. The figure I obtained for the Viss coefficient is 83.9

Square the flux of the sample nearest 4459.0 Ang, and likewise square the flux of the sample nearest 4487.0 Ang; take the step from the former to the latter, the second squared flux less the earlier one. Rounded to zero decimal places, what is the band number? 15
